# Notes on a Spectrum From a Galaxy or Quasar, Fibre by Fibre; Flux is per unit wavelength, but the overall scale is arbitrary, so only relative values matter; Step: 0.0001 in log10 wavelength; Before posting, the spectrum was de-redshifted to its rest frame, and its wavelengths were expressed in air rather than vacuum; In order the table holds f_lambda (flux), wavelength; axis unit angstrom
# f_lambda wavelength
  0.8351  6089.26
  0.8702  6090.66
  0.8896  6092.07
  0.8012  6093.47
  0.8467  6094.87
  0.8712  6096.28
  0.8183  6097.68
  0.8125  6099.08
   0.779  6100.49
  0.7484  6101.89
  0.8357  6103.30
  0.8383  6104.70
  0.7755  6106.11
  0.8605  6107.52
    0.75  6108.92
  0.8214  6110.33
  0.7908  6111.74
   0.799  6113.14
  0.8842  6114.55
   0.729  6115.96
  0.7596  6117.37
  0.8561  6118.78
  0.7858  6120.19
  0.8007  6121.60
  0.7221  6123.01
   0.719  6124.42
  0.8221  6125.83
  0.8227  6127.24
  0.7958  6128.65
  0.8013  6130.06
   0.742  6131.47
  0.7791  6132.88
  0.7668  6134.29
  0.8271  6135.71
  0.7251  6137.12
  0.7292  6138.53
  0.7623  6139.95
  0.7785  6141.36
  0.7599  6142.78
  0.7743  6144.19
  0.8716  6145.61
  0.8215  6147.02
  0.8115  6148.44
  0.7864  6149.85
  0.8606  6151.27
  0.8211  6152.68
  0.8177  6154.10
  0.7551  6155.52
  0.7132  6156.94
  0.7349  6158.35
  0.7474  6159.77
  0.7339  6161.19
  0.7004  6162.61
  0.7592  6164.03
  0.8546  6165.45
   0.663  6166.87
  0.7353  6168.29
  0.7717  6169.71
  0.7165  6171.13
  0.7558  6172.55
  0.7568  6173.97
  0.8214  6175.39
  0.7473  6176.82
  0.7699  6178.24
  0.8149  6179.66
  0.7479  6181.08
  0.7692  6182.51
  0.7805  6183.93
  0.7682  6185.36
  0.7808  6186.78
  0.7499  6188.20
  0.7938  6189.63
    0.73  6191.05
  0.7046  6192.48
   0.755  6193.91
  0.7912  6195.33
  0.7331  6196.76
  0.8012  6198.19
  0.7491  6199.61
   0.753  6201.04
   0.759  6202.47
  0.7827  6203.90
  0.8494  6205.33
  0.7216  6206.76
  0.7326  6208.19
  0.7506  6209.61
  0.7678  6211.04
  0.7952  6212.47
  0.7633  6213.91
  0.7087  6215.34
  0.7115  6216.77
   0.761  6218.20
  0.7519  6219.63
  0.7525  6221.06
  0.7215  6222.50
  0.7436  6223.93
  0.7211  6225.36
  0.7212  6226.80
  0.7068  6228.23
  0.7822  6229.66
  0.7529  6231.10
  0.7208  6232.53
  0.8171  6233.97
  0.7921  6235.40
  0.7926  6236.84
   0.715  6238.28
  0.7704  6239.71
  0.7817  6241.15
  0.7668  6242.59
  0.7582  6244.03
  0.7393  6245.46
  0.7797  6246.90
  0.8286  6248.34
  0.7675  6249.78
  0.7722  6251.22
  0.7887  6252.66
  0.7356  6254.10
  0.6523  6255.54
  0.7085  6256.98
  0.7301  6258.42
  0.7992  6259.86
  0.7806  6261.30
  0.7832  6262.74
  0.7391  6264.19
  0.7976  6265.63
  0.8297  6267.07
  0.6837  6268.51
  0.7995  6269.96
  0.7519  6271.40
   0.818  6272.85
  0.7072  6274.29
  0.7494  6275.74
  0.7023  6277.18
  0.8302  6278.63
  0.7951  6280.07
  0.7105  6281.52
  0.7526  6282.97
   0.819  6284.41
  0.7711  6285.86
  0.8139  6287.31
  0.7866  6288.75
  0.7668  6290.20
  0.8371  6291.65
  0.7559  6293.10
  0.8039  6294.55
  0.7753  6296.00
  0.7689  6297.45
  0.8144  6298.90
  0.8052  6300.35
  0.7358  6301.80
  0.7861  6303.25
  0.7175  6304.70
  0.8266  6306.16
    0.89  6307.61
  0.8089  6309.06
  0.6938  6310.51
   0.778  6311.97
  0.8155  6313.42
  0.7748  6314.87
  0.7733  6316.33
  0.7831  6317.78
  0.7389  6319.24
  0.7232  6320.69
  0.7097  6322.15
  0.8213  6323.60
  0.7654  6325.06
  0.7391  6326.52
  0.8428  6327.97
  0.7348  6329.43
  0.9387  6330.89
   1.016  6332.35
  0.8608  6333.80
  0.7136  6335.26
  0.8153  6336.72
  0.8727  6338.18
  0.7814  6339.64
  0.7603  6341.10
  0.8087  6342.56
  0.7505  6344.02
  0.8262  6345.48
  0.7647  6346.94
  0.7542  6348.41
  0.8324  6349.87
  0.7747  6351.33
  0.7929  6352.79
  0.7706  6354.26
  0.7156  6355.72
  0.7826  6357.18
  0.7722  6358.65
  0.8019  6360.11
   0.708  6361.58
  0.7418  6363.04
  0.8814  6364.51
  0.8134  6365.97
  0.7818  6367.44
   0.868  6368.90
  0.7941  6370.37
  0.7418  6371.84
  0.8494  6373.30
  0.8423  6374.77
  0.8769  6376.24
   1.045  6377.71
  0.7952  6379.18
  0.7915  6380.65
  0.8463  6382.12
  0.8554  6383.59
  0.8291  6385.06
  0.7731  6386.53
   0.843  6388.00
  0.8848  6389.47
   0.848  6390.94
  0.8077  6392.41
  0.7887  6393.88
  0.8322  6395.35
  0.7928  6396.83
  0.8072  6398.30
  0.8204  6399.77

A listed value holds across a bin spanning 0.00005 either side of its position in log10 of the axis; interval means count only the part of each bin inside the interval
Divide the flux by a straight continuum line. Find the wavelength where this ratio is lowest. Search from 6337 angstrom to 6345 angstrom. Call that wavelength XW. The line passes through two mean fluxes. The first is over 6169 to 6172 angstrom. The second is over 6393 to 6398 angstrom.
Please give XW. 6344.02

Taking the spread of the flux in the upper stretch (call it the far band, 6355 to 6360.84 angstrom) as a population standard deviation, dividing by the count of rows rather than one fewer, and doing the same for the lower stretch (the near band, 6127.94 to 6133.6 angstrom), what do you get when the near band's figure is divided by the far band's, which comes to 0.7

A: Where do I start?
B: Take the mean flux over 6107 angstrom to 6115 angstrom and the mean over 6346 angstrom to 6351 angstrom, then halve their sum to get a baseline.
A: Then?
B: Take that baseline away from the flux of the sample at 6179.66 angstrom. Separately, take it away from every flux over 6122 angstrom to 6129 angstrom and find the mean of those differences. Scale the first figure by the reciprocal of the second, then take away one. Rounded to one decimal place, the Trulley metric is -1.6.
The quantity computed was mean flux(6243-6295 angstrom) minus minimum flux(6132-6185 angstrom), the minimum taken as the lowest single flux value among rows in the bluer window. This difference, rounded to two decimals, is 0.10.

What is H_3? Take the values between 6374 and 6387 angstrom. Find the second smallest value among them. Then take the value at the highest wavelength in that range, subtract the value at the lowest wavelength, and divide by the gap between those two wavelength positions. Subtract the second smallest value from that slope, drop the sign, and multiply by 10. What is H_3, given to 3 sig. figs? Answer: 7.97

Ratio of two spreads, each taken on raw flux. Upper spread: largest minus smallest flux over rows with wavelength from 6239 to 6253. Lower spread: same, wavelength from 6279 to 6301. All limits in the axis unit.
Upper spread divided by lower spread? 0.71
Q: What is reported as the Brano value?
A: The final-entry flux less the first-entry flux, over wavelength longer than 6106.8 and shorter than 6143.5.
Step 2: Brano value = -0.10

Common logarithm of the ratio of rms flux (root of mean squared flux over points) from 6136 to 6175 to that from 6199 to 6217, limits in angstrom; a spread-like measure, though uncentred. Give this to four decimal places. 0.0061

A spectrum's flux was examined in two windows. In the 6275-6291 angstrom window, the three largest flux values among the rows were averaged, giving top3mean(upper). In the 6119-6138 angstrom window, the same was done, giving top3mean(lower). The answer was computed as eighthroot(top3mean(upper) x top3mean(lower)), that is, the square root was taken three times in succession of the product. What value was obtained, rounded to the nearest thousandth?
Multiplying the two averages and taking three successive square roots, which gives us 0.952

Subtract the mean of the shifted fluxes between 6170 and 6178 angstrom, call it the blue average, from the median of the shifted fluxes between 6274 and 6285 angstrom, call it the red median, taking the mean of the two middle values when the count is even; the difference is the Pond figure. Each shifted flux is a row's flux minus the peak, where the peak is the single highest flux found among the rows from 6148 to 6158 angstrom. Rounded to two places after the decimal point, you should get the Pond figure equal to -0.01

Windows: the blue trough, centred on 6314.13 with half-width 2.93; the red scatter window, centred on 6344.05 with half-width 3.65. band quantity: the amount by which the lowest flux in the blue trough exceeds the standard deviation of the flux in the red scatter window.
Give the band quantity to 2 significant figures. 0.74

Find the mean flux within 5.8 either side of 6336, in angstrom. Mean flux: 0.845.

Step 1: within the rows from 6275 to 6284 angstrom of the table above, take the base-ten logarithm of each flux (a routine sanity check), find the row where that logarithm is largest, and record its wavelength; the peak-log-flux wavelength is 6278.63 angstrom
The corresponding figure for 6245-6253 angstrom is 6248.34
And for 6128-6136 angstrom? 6135.71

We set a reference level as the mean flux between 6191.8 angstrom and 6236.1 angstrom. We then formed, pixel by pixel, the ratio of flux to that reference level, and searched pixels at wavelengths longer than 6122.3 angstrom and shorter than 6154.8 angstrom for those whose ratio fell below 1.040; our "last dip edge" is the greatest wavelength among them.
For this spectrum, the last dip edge 6144.19 angstrom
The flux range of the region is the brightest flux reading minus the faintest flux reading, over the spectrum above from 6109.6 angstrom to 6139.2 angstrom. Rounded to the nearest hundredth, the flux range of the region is 0.17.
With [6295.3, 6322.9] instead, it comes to 0.20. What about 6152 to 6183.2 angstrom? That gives 0.19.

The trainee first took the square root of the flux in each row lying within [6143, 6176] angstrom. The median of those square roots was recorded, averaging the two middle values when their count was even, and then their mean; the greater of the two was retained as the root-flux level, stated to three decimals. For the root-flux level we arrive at 0.879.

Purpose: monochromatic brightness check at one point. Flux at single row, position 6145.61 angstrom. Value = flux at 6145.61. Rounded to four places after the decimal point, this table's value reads 0.8716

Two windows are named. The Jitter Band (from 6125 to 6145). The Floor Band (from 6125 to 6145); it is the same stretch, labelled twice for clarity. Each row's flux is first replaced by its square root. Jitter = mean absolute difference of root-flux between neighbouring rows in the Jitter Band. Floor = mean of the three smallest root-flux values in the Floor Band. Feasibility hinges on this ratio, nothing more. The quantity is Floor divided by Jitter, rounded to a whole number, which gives 50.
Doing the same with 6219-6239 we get 45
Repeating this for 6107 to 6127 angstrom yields 23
